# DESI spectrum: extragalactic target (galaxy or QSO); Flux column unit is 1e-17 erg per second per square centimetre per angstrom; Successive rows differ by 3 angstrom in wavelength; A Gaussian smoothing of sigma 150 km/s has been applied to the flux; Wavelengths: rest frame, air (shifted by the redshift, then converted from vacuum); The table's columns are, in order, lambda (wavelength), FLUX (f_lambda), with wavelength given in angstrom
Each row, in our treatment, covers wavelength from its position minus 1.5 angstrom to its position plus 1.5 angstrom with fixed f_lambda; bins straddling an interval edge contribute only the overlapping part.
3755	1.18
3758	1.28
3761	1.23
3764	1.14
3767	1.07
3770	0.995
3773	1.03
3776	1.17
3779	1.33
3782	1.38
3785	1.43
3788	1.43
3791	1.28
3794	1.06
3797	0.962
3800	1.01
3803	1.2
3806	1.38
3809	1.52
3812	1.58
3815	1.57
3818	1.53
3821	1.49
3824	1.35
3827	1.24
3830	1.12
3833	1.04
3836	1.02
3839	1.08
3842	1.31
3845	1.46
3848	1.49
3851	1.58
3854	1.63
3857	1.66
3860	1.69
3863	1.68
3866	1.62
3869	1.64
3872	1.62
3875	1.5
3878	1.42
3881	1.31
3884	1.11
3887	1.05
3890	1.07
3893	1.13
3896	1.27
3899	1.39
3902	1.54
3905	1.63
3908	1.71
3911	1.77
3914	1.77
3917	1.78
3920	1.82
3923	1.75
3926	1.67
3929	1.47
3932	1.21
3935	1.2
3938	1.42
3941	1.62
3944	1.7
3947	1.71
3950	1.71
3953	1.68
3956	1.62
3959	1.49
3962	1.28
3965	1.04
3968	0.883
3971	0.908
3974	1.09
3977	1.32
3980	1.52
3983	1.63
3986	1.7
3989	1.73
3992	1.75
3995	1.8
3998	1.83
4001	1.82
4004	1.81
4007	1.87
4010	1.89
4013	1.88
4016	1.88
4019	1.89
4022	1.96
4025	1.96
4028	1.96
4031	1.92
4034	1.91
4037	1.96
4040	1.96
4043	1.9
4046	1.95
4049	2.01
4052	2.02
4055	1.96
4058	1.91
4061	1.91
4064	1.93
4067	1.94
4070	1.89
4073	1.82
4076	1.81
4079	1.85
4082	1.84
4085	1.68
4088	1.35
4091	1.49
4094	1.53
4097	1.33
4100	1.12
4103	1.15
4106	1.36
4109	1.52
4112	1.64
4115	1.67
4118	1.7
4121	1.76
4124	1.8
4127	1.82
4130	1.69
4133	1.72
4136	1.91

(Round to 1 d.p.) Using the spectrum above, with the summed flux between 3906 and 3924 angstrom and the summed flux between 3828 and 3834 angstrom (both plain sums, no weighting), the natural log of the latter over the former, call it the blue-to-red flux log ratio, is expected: -1.6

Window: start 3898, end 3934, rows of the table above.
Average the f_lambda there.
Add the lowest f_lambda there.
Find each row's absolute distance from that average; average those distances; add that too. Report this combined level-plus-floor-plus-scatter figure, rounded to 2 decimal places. 2.98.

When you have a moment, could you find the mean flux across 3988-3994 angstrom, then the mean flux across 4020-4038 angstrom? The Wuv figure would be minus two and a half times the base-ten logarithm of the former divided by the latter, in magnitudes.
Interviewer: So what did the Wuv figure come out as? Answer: 0.1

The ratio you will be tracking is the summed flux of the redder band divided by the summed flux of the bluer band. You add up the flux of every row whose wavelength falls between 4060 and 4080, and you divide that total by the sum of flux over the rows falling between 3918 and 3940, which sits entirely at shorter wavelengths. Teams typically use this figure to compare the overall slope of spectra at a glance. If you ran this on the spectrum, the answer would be 1.25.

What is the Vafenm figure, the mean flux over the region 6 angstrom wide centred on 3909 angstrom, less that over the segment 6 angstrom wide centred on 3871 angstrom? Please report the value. 0.11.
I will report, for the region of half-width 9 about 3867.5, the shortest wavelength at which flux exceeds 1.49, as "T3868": 3860 angstrom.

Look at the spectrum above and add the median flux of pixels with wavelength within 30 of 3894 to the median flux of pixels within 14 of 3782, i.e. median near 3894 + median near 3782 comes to 2.86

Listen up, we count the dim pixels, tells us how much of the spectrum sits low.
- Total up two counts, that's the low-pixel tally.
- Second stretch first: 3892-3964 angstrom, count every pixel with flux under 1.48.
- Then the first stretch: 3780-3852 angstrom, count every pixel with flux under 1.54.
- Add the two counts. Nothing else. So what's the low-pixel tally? 29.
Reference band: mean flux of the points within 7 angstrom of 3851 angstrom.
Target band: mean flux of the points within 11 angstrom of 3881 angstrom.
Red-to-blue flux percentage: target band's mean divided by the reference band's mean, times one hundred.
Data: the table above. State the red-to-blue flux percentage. 83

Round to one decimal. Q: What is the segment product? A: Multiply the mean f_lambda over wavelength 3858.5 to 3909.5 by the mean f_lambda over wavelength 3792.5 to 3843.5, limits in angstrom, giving 1.8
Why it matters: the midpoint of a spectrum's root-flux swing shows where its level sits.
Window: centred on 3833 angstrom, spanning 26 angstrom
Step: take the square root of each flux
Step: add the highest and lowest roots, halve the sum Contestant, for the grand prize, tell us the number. 1.12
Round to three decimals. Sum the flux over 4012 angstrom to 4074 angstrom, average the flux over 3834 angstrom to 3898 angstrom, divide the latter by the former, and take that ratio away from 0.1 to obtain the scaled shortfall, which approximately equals 0.066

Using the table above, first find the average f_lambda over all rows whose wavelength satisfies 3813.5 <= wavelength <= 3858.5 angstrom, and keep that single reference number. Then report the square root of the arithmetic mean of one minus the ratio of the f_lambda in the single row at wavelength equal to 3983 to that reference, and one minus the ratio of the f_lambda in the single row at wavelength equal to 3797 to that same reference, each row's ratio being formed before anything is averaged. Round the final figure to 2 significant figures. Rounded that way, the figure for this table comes 0.23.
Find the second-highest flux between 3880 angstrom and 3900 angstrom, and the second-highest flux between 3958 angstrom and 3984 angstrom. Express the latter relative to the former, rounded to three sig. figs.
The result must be 1.16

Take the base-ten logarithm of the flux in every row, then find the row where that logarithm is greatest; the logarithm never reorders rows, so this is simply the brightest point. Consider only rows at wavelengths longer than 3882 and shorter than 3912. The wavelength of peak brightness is 3911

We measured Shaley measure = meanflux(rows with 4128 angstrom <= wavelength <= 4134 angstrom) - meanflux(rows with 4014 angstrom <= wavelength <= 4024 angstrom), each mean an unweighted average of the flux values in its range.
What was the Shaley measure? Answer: -0.2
